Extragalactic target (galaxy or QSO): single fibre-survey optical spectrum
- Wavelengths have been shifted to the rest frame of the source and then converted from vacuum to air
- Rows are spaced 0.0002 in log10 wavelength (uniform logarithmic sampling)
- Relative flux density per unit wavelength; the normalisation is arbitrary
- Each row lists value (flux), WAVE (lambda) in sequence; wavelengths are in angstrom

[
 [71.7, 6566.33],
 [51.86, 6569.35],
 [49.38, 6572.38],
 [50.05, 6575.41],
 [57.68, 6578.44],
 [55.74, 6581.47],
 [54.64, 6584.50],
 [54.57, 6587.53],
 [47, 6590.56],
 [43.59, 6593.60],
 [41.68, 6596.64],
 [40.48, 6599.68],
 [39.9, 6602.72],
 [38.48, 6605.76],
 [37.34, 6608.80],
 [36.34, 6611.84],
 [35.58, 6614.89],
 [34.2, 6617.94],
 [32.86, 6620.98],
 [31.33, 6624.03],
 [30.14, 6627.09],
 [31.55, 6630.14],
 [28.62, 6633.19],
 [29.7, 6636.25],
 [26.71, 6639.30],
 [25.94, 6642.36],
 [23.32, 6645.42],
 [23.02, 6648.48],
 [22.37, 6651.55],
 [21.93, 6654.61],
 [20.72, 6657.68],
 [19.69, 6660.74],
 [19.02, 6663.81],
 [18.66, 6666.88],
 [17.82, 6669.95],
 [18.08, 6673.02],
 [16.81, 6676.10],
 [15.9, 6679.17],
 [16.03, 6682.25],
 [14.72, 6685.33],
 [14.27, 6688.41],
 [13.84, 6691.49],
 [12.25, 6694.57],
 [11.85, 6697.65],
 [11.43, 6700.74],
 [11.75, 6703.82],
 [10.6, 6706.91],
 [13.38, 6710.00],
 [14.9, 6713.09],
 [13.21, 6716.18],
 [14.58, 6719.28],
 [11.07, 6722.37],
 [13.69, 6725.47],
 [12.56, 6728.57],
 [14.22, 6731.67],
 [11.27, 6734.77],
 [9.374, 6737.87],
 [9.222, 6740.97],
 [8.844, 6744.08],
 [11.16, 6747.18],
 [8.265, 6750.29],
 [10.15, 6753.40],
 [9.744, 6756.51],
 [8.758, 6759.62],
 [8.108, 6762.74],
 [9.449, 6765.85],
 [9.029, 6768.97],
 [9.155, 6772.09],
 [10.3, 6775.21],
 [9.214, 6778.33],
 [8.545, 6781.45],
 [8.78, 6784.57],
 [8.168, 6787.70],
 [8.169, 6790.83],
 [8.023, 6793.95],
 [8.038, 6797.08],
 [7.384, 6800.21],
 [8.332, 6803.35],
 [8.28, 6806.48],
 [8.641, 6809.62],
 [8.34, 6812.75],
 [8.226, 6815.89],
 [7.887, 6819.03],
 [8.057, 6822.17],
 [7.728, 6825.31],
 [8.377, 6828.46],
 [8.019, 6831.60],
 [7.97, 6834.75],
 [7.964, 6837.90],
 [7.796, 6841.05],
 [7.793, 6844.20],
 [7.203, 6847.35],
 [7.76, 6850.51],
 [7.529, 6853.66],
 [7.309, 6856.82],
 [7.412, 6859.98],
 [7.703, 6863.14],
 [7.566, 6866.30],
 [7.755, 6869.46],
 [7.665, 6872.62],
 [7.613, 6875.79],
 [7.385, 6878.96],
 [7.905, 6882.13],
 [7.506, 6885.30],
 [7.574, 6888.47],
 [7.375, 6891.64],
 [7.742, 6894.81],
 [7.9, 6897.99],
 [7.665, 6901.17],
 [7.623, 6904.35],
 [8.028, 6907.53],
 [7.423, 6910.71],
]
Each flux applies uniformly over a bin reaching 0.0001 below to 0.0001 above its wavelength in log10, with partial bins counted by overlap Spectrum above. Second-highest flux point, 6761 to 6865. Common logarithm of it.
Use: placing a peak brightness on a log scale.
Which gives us 1.0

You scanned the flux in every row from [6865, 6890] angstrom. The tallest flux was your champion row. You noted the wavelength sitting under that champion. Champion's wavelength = 6882.13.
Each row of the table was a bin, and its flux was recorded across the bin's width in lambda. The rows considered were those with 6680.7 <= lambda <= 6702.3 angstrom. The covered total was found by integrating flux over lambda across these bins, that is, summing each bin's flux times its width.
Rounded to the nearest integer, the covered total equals 291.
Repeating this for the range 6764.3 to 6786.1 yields 201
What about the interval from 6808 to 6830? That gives 180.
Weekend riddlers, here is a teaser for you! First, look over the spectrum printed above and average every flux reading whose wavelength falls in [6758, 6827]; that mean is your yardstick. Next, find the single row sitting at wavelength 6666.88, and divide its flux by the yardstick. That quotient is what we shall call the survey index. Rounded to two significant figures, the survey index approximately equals 2.2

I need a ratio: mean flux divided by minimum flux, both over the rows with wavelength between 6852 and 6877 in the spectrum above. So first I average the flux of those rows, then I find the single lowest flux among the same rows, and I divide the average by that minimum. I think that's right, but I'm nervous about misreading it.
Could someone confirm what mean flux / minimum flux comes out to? 1.04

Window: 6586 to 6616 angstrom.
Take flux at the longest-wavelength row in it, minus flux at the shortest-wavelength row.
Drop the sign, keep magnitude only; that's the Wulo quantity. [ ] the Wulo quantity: 19.0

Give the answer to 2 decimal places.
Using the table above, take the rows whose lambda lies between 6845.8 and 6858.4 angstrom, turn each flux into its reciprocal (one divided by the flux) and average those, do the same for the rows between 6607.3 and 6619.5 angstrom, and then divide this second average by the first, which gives 0.21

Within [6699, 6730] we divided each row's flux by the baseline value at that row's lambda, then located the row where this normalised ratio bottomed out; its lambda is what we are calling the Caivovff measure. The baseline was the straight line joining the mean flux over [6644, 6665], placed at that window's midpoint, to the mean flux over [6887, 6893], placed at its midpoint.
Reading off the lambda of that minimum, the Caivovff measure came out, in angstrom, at 6706.91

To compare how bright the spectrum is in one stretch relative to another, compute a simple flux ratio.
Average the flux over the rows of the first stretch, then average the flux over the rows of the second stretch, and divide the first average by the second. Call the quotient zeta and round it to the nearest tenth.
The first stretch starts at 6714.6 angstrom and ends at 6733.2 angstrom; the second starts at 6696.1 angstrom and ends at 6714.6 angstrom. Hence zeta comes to 1.1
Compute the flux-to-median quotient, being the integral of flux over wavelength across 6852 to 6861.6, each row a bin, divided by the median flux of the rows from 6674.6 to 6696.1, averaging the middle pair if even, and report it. 4.8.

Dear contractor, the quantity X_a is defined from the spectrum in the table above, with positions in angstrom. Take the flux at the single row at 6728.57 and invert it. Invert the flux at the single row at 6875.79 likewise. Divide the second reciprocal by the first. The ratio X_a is 1.6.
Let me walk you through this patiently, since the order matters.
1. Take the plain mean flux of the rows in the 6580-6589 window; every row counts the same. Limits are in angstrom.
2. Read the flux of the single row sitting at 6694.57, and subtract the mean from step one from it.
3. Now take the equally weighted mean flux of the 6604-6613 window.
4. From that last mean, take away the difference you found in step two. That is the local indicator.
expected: 80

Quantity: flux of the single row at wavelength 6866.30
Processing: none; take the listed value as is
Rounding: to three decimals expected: 7.566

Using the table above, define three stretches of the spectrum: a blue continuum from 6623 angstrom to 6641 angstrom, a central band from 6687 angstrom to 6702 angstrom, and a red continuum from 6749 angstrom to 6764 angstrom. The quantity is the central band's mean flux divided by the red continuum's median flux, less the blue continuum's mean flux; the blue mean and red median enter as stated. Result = -28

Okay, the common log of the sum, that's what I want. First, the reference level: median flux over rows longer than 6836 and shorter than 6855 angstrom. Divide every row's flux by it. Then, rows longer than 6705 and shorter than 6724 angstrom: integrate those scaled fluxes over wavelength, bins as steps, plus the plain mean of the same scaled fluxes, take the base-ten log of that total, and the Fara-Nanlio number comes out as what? 1.5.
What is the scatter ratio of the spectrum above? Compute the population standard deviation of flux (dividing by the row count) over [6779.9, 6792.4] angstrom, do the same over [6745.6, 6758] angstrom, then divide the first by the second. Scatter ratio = 0.25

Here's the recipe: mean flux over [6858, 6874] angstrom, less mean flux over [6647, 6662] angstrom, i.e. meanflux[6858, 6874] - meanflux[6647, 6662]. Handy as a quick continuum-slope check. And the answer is -14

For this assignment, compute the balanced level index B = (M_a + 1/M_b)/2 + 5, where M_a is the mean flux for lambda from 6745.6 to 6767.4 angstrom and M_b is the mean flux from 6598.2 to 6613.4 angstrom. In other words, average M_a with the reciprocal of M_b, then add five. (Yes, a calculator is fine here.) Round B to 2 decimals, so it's 9.70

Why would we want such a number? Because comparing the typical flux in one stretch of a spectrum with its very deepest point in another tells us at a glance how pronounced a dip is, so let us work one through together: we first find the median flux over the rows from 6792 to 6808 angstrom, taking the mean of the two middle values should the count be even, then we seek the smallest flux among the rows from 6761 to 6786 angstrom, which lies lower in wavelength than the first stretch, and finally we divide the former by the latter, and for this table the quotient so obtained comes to 0.99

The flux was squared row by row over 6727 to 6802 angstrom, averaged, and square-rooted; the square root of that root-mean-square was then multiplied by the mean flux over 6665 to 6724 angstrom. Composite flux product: 44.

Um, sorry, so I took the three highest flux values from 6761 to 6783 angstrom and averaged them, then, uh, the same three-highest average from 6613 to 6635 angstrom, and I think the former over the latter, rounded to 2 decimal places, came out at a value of 0.28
